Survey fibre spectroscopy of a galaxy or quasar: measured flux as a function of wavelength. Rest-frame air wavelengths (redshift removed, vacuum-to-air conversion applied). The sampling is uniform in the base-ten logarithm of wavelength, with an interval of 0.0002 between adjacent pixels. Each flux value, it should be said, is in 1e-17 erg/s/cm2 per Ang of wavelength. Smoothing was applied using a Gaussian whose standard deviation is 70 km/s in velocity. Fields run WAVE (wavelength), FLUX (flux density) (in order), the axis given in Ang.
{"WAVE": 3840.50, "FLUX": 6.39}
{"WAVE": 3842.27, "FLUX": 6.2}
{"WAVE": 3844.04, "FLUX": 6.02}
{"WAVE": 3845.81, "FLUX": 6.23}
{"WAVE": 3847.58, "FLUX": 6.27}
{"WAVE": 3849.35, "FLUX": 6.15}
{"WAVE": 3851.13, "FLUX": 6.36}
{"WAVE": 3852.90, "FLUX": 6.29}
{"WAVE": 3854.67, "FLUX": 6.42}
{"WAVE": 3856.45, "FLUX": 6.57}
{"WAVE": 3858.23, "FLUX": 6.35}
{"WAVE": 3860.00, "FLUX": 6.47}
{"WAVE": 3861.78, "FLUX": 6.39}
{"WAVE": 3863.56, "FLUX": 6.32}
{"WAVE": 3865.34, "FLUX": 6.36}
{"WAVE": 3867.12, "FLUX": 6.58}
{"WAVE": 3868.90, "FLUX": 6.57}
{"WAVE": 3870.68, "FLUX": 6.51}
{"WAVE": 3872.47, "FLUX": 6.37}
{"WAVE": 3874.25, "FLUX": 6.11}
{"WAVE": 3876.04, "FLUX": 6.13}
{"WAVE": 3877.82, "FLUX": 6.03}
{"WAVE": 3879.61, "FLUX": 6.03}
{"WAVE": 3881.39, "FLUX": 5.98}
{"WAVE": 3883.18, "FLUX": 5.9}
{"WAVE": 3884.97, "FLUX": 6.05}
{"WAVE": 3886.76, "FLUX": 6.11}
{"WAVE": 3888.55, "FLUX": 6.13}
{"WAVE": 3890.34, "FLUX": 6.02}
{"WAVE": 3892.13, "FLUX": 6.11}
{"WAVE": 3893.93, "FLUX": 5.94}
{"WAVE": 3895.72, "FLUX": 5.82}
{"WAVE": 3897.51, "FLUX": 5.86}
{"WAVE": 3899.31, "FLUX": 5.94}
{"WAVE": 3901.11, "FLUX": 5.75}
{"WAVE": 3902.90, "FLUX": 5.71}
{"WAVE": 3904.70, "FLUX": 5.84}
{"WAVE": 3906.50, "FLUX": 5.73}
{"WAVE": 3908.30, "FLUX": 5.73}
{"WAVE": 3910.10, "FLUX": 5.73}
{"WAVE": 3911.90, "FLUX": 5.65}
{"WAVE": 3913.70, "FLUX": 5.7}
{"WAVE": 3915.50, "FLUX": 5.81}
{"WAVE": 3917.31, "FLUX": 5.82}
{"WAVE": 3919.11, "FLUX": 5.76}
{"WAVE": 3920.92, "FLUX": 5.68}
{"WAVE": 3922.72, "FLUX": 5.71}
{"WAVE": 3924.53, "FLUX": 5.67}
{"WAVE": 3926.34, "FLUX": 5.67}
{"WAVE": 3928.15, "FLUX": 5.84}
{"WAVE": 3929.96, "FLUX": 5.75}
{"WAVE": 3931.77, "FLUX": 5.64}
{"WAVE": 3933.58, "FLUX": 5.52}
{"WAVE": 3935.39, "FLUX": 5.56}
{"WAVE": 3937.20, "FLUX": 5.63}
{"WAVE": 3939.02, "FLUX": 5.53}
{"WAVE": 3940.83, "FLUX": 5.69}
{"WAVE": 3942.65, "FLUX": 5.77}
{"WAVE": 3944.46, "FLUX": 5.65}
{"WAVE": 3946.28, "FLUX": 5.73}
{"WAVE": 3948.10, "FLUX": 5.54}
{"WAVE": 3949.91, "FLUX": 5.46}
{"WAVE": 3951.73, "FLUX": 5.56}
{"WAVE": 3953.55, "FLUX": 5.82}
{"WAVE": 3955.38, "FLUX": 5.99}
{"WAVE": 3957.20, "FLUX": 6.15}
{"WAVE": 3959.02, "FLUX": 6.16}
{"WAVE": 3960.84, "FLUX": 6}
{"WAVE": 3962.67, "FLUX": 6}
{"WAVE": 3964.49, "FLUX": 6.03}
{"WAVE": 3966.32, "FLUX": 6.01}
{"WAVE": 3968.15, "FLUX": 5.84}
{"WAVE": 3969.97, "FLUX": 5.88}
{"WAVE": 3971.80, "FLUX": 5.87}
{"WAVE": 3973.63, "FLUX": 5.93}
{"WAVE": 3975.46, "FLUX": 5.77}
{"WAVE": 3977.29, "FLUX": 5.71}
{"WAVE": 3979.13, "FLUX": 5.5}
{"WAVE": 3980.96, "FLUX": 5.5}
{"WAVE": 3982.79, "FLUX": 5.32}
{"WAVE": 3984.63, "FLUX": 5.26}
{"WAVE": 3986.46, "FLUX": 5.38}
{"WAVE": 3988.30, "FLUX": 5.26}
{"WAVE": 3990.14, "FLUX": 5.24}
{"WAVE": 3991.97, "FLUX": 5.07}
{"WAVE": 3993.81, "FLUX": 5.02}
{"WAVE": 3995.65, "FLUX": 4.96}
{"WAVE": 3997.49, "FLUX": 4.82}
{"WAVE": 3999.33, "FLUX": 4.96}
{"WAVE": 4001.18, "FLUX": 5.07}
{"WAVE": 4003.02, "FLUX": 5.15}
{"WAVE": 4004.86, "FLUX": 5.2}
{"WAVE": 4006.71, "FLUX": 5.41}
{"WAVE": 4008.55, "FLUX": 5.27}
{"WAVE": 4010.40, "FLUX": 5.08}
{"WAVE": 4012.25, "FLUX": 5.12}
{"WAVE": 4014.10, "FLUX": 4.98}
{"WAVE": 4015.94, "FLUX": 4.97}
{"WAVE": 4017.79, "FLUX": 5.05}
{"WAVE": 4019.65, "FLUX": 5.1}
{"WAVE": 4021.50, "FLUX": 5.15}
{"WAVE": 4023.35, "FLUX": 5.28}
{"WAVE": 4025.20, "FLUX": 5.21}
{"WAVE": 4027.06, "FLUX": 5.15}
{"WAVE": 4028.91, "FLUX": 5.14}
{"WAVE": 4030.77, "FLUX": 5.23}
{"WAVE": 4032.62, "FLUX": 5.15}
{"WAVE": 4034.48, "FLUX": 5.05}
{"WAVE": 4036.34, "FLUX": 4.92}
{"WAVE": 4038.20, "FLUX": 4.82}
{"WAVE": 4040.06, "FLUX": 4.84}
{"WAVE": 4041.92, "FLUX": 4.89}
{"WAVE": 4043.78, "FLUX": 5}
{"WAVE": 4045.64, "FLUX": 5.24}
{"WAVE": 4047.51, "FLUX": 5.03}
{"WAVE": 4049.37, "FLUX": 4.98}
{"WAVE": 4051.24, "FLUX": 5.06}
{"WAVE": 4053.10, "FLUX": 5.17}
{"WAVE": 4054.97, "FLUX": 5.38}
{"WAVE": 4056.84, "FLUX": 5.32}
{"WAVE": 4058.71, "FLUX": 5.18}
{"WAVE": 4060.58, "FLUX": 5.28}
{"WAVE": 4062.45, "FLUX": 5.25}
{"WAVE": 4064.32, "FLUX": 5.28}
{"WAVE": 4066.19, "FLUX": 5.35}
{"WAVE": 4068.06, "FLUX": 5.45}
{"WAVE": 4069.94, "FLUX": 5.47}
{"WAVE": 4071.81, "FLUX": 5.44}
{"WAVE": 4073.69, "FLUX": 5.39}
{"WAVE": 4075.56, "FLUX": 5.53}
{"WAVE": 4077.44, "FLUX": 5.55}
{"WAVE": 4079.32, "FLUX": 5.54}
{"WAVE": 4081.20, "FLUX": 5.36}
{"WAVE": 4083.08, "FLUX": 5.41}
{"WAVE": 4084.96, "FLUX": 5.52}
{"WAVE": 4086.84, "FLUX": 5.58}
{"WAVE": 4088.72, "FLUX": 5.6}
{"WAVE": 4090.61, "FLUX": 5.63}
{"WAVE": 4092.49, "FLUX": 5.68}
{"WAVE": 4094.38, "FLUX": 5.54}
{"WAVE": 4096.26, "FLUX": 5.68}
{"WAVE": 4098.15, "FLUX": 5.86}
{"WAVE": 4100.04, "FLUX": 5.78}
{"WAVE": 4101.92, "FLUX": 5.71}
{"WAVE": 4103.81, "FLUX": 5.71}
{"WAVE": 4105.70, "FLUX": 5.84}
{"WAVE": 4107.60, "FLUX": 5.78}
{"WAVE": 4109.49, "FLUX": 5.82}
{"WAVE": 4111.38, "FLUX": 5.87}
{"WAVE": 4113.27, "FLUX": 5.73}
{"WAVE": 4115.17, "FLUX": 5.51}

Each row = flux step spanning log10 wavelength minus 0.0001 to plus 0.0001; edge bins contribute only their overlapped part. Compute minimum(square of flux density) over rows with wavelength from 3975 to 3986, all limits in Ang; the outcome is 27.7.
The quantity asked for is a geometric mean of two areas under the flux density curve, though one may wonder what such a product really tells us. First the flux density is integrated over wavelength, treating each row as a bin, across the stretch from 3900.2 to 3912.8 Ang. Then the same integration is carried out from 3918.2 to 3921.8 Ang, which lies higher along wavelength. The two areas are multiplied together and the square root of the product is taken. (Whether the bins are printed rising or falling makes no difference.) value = 38.6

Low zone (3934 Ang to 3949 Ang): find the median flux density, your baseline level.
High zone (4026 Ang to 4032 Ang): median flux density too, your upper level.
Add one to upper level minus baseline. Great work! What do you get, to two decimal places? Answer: 0.51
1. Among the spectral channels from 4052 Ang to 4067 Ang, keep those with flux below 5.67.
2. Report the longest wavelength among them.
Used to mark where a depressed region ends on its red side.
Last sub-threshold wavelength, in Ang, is 4066.19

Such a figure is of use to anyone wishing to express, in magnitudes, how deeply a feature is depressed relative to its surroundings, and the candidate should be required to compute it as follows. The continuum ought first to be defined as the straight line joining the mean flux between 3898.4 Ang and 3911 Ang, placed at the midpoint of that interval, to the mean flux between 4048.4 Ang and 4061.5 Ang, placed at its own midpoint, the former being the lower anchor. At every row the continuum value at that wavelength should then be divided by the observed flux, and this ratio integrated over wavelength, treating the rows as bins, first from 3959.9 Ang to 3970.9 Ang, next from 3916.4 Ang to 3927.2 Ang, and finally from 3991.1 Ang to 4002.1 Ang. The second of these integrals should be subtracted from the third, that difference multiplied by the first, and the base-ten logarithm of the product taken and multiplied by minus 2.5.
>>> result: -2.71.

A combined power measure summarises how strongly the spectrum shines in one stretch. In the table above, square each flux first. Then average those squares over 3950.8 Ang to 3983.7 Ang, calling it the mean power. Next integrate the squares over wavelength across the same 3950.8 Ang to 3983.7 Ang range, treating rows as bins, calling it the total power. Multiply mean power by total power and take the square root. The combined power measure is 196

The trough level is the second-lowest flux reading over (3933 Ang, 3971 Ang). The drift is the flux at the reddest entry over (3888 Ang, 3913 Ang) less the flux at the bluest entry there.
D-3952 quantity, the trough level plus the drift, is 5.0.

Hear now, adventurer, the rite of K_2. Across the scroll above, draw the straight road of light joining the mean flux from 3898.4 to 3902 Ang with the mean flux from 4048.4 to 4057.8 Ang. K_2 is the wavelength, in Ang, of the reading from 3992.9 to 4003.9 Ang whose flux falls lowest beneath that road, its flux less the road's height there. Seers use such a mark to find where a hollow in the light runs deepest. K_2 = 3997.49 Ang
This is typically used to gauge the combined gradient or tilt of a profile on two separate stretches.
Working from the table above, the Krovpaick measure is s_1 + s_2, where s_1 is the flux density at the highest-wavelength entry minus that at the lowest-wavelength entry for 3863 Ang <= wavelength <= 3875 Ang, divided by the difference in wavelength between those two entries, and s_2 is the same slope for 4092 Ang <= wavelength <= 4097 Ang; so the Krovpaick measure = -0.02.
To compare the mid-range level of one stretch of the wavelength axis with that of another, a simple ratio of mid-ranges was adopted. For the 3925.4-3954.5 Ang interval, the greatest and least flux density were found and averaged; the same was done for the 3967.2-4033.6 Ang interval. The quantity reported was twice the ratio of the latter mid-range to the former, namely 1.90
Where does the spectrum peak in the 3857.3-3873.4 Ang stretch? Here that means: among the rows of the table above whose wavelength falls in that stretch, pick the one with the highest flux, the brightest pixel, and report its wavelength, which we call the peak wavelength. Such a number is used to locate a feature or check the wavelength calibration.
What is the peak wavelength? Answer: 3867.12 Ang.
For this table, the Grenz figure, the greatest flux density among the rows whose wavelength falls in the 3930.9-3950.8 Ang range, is 5.77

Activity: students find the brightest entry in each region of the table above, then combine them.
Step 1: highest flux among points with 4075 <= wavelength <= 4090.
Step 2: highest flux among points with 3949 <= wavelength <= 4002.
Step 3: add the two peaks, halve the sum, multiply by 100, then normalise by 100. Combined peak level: 5.88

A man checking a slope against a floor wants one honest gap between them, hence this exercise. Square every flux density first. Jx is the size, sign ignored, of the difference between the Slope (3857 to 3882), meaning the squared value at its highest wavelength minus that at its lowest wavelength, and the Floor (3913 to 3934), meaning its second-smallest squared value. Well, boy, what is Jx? 36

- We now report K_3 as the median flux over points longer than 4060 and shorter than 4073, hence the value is 5.35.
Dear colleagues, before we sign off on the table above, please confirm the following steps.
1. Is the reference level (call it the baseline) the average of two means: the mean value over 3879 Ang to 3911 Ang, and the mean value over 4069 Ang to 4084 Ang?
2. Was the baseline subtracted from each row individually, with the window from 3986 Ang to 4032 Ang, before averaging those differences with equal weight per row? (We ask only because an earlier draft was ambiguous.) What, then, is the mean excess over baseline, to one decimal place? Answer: -0.6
